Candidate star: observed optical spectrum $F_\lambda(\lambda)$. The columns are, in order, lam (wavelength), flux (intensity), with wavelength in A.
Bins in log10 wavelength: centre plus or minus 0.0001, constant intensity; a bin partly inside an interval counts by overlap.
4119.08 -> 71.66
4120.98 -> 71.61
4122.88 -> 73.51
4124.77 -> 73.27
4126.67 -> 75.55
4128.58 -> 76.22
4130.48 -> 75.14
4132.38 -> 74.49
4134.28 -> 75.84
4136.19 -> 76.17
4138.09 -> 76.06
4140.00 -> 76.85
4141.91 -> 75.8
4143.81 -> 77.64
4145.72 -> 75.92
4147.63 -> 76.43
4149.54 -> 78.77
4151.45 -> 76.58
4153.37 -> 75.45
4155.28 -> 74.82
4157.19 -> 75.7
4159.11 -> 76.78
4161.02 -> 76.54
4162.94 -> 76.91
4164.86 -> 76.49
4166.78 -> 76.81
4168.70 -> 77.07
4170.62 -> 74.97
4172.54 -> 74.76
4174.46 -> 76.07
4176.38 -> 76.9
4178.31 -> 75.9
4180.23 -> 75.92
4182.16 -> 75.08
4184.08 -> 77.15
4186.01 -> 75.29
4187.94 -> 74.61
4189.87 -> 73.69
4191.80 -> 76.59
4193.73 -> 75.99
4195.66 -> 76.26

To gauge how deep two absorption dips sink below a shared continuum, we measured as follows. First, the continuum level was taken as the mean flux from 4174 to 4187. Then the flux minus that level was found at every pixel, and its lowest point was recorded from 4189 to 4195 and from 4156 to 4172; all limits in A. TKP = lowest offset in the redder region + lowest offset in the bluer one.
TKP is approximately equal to -3.4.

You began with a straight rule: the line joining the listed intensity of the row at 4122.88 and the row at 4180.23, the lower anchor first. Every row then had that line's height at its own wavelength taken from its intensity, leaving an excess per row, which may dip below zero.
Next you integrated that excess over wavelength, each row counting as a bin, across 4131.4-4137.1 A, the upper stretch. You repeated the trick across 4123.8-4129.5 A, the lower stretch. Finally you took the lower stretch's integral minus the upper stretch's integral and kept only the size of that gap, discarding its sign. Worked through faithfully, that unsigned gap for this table 1.0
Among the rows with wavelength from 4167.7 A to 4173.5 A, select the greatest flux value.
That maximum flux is 77.07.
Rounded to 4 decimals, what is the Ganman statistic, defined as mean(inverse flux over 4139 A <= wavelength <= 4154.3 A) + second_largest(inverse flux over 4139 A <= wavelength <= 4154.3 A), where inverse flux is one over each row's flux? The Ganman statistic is 0.0262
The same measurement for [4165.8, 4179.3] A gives 0.0265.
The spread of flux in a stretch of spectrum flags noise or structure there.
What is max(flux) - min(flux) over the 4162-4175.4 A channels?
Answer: 2.3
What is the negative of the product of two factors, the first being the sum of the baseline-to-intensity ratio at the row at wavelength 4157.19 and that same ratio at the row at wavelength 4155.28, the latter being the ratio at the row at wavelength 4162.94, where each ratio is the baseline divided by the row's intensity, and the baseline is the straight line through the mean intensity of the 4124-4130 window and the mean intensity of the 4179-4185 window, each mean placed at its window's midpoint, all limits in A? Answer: -1.98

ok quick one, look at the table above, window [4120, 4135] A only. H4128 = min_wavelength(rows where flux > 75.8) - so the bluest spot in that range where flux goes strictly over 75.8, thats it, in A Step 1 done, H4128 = 4128.58 A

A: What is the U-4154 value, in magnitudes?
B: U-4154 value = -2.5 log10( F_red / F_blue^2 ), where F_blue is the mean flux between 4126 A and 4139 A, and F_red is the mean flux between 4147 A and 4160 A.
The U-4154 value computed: 4.69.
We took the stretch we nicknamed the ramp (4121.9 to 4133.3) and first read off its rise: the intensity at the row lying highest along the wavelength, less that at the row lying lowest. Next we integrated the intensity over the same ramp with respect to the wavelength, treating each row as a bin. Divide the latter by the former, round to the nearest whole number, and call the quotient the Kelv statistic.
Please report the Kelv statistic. 869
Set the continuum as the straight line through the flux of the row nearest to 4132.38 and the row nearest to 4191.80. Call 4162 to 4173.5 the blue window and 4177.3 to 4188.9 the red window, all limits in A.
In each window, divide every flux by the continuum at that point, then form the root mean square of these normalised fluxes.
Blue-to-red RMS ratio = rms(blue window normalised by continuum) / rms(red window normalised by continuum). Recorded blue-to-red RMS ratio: 1.01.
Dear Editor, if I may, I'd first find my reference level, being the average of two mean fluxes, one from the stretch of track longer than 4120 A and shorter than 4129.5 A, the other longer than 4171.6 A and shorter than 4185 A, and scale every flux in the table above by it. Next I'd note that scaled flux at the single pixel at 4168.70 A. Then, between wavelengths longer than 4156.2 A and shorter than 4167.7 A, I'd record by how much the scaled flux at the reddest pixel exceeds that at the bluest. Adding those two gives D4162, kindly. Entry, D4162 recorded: 1.04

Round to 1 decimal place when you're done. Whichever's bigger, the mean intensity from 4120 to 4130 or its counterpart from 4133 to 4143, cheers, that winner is 76.1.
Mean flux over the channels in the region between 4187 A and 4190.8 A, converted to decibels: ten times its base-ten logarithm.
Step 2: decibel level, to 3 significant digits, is 18.7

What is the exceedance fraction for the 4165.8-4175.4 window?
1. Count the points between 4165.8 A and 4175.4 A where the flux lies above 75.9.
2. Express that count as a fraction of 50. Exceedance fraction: 0.06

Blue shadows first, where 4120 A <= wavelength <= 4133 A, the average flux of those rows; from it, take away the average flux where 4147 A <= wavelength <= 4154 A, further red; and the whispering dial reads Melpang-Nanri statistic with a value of -2.6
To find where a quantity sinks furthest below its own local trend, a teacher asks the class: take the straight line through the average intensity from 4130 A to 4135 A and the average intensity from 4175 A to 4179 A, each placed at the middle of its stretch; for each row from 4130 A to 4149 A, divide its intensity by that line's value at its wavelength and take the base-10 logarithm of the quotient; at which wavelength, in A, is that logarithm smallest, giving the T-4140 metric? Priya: 4132.38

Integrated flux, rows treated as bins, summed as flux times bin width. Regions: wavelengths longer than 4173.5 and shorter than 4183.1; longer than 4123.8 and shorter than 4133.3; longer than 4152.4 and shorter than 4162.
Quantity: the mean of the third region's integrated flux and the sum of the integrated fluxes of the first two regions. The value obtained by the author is 1085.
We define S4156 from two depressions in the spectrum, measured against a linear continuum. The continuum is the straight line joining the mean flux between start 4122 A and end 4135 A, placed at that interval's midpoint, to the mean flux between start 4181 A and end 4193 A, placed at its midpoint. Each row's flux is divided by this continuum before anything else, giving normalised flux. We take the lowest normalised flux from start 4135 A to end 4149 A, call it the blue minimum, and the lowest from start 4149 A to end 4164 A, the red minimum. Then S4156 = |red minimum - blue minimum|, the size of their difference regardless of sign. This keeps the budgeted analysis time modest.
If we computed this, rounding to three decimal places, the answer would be 0.015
